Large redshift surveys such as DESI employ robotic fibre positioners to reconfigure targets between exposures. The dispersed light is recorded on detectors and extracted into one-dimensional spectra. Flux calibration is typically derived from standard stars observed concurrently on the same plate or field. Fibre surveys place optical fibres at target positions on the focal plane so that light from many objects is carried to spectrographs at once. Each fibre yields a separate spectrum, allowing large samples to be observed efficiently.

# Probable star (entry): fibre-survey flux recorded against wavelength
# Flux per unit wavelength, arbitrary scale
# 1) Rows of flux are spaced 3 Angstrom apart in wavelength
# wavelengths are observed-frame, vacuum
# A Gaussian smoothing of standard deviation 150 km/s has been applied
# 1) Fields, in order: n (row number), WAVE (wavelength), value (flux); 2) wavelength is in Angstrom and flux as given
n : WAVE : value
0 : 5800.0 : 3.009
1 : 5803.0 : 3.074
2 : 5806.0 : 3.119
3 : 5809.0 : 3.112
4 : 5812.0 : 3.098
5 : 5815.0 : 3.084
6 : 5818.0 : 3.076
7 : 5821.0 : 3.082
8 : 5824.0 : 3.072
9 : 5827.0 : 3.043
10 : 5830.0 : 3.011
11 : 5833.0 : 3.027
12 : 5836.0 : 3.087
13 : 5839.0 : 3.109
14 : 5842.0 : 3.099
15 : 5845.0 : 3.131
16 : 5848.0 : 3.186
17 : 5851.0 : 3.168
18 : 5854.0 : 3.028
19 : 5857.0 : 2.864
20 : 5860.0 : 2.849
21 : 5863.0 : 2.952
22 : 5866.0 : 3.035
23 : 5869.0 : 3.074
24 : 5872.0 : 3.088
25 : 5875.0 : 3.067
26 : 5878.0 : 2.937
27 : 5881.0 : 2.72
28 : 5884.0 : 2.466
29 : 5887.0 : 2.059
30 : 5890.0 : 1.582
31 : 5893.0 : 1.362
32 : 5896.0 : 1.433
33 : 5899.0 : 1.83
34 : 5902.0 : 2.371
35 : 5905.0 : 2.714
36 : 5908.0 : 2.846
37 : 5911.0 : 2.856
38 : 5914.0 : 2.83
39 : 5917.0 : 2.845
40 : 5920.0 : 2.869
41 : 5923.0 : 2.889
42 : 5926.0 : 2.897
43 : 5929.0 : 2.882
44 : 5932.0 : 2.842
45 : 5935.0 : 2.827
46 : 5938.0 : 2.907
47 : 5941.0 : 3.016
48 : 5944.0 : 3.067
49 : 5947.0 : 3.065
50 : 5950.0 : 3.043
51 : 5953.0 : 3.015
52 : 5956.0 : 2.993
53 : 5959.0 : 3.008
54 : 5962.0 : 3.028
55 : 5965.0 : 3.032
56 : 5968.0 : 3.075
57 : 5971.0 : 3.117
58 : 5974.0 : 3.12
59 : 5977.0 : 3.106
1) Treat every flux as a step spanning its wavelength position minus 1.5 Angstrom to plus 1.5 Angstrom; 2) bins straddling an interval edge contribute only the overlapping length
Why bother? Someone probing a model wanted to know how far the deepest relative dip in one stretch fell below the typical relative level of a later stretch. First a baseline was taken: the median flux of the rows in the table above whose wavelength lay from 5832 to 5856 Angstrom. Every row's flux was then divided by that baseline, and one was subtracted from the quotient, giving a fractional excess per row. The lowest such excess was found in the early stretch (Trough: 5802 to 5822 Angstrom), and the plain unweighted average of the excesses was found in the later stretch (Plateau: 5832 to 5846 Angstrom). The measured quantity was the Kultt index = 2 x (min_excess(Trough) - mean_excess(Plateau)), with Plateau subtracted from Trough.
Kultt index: -0.01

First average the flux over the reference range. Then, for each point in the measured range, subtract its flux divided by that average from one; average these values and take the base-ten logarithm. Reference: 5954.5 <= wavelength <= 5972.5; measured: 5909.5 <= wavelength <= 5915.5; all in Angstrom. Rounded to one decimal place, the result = -1.2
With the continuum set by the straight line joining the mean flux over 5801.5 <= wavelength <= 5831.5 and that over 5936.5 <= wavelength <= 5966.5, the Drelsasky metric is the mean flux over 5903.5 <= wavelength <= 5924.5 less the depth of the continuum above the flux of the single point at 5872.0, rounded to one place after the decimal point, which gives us 2.9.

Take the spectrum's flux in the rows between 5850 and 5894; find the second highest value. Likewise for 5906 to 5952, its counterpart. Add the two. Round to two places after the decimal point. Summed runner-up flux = 6.15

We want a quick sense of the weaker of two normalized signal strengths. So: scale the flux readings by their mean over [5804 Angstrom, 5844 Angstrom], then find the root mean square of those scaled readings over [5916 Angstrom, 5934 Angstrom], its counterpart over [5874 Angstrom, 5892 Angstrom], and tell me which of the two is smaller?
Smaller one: 0.82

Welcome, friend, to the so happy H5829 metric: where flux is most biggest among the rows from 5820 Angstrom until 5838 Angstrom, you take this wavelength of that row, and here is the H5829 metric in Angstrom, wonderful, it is 5836.0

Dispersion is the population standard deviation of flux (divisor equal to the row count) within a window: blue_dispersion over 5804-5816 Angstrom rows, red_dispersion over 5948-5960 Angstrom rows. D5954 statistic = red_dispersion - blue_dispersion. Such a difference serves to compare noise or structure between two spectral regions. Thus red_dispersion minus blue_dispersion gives 0.00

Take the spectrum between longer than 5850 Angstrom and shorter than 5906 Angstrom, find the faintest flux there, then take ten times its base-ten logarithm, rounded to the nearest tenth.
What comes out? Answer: 1.3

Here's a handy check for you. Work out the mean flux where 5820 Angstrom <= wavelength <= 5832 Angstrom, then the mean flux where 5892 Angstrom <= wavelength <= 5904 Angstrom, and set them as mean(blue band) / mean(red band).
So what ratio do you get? 1.7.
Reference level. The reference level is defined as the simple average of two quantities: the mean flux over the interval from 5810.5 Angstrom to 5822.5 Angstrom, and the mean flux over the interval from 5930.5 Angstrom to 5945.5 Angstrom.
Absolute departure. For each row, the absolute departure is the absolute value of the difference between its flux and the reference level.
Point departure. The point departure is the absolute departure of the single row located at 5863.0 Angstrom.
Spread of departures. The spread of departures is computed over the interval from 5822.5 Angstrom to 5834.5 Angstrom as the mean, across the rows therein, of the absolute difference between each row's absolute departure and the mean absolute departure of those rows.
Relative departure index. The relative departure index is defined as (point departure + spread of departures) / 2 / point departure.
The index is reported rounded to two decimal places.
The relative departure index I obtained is 0.67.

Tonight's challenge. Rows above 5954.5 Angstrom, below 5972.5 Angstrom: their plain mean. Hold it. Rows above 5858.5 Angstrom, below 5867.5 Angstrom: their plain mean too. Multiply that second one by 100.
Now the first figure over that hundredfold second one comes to 0.0103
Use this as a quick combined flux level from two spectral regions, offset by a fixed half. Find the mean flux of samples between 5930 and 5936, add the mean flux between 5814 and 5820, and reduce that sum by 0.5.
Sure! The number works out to 5.4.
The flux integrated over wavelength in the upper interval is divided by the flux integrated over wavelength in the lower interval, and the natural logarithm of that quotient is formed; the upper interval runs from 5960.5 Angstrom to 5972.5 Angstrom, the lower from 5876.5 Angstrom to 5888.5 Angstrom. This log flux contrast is 0.19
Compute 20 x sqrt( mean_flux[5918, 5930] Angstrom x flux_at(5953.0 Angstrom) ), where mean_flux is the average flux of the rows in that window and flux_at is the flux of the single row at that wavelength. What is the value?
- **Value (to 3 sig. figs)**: 59.0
